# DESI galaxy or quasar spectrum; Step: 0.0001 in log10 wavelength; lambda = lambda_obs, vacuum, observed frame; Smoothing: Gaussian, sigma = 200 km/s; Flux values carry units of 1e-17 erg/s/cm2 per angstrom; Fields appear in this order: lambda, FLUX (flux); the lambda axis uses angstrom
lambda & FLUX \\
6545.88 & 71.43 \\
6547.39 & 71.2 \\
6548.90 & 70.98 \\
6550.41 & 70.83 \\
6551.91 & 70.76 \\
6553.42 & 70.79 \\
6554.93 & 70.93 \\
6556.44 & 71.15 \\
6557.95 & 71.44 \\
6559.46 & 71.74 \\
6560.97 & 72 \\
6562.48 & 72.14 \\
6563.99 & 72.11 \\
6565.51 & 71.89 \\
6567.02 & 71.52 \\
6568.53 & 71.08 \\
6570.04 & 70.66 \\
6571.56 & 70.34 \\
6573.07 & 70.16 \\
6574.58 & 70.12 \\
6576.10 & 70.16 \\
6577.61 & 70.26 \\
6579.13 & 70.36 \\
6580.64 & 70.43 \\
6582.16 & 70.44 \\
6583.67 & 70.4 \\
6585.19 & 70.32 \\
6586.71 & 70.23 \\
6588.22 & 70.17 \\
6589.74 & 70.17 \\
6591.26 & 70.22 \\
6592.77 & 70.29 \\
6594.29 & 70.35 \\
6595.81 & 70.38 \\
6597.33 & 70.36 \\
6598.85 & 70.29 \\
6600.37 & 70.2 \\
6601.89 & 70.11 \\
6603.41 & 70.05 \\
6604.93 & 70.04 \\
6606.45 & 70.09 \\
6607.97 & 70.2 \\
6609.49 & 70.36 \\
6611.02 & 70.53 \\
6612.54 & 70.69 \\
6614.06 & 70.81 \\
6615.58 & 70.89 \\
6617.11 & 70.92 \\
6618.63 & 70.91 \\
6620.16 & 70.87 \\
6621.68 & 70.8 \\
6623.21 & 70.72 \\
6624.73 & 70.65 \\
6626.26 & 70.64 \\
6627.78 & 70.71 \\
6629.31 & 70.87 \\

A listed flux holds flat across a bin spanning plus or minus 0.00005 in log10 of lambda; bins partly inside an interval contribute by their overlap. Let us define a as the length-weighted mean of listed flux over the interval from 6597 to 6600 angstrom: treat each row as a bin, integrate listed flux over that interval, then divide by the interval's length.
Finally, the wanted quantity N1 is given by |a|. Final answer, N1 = 70.3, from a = 70.3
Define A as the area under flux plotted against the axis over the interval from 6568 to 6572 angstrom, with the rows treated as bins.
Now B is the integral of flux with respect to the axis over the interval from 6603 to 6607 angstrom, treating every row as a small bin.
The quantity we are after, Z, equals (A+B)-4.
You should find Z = 559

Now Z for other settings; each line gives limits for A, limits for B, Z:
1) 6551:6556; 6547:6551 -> 634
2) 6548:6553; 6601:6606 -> 701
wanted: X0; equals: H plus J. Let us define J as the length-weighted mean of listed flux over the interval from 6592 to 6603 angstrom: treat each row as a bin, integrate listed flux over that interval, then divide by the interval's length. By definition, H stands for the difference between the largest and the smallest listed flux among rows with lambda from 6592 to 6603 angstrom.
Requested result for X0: 70.6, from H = 0.27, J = 70.3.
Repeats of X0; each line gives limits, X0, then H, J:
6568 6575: 71.5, 0.96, 70.5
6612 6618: 71.1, 0.23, 70.9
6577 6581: 70.5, 0.17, 70.3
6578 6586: 70.4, 0.12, 70.3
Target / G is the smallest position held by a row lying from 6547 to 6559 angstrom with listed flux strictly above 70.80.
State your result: 6547.39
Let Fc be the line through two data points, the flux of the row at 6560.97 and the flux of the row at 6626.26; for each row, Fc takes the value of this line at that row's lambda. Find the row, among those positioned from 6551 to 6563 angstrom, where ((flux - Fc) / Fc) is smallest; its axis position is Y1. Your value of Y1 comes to 6551.91 angstrom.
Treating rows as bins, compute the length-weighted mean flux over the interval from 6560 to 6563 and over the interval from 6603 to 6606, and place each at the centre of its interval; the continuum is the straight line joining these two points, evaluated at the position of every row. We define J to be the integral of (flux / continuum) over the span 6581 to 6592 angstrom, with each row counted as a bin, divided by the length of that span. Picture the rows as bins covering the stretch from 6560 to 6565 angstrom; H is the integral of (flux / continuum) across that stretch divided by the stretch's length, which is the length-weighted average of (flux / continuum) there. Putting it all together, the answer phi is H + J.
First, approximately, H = 0.999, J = 0.99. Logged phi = 1.990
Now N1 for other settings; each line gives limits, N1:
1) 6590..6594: 70.3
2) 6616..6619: 70.8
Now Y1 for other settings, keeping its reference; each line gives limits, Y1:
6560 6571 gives 6570.04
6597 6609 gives 6603.41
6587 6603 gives 6588.22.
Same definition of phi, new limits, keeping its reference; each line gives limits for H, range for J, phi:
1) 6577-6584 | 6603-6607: 1.989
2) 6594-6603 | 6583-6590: 1.989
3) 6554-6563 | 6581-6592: 1.981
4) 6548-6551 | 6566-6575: 1.963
